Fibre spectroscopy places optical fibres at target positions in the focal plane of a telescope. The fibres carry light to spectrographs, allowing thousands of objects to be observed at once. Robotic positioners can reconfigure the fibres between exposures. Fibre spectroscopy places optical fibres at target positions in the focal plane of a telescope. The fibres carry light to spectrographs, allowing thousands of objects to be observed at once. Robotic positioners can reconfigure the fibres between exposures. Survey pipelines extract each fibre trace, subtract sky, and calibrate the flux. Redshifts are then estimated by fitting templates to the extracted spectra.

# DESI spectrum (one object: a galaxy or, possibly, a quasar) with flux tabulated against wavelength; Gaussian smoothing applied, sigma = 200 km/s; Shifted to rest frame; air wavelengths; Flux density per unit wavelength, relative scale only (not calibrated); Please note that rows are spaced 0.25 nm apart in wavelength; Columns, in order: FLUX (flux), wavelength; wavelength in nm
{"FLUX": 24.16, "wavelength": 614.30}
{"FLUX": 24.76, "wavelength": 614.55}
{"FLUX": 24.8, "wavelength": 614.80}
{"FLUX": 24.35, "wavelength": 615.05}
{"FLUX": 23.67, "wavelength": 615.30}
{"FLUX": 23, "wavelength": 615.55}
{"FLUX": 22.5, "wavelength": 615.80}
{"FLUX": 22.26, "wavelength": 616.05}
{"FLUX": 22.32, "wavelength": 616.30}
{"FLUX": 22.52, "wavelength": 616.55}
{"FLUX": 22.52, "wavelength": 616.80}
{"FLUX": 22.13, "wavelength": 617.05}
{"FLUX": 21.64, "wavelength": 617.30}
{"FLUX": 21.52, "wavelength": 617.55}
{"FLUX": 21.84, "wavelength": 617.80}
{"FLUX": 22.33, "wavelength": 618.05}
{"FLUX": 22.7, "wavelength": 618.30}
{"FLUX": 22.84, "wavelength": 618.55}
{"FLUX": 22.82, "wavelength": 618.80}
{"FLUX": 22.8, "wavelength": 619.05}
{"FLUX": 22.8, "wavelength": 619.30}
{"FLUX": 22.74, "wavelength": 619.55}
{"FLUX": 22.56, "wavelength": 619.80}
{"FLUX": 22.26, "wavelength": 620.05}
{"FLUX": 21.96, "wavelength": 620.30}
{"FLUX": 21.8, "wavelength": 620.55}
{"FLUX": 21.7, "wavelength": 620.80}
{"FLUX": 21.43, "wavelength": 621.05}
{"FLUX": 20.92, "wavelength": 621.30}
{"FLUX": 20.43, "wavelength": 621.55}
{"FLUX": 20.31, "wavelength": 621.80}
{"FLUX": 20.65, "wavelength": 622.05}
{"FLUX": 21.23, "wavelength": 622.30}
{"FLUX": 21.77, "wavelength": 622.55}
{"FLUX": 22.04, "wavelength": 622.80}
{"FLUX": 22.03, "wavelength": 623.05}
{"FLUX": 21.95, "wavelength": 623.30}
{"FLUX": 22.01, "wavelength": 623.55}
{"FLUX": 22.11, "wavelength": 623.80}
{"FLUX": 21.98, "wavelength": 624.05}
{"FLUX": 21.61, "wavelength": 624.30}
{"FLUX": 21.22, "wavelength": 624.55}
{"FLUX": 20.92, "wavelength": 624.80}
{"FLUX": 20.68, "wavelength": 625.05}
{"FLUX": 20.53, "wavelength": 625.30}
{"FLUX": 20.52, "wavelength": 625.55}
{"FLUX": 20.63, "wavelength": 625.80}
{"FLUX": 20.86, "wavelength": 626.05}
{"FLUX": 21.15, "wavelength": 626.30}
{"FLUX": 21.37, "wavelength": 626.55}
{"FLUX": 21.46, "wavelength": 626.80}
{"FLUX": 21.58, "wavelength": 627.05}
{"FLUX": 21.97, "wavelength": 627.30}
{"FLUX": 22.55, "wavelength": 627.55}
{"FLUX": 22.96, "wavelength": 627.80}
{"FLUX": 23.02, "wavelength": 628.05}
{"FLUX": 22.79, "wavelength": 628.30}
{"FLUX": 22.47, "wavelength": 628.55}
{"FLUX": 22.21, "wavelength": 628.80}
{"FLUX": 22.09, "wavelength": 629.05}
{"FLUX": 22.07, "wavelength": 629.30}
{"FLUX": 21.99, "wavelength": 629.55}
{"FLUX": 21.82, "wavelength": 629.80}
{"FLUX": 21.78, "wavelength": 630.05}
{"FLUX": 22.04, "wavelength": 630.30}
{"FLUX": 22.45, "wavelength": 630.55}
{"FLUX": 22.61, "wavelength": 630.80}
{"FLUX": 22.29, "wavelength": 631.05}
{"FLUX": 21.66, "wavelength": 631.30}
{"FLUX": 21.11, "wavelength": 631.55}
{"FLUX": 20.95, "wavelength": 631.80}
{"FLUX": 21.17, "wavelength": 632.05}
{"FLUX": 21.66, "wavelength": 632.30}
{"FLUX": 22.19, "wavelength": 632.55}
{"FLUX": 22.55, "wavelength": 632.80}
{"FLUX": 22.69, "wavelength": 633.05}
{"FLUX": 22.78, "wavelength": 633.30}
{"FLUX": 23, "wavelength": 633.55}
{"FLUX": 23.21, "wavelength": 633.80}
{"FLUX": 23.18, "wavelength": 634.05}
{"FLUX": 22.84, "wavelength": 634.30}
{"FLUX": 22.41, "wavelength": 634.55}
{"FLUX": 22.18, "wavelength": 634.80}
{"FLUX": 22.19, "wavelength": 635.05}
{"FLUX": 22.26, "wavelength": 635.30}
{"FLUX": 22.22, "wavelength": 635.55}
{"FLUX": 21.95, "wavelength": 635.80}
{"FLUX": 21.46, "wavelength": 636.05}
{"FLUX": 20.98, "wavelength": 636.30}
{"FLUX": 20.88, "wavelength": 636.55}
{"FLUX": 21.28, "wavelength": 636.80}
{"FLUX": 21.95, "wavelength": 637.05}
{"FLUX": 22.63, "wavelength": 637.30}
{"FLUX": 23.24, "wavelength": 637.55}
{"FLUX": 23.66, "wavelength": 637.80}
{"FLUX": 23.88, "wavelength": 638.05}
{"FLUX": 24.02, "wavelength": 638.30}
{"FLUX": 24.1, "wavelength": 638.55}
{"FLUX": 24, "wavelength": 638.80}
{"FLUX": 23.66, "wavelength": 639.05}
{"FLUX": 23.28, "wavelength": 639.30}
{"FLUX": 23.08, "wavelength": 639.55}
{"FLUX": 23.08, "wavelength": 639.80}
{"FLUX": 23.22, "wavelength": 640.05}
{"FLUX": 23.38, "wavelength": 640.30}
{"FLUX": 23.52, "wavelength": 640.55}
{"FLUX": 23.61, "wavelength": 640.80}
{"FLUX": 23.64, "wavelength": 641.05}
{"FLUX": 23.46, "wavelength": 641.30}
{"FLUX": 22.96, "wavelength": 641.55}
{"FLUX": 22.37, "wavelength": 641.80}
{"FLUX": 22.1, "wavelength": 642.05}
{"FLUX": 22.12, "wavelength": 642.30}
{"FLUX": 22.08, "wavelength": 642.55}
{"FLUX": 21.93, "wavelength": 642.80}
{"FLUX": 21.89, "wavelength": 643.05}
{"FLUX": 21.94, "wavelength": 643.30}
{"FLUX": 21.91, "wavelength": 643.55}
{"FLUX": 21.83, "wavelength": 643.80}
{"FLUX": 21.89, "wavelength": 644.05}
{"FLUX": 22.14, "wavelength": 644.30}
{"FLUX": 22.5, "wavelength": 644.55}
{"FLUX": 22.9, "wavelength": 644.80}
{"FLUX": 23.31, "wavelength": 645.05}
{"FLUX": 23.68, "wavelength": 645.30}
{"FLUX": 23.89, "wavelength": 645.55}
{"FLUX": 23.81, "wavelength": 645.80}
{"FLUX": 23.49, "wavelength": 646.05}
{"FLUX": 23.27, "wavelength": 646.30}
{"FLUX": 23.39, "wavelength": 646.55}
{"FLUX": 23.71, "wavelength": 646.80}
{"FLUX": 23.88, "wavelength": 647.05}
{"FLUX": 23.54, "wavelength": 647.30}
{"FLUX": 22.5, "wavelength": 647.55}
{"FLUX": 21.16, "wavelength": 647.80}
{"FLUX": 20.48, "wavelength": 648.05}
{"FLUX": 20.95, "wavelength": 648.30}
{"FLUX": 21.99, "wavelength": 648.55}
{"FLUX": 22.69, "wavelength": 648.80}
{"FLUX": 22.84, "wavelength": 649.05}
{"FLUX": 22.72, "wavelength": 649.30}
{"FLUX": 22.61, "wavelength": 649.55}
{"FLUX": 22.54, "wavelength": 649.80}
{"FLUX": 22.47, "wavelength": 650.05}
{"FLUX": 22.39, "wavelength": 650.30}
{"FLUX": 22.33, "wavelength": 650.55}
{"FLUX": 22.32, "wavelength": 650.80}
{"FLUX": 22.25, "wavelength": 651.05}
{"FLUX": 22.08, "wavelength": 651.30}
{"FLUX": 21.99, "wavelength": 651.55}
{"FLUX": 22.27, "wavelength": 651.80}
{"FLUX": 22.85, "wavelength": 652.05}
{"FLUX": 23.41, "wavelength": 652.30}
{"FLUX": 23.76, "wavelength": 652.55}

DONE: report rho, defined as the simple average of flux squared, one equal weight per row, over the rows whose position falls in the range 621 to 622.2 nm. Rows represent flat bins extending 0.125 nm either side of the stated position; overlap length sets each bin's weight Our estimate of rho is 431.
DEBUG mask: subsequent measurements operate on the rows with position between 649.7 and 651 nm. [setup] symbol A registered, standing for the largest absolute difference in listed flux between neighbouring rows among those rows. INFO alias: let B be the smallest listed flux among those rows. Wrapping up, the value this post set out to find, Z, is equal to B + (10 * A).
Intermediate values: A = 0.08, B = 22.32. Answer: 23.1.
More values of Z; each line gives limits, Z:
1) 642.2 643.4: 23.4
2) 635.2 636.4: 25.9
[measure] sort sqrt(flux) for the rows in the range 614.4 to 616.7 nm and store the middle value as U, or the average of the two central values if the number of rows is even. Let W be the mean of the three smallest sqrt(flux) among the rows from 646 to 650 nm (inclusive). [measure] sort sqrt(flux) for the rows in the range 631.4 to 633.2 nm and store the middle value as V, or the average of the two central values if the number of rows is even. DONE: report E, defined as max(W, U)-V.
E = 0.142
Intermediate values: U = 4.80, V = 4.65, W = 4.568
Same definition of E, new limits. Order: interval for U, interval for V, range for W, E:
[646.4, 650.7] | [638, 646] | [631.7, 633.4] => -0.064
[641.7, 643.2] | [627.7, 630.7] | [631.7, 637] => -0.006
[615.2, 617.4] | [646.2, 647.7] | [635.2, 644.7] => -0.101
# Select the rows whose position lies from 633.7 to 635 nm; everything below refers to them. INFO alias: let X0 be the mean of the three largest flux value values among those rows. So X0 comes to 23.1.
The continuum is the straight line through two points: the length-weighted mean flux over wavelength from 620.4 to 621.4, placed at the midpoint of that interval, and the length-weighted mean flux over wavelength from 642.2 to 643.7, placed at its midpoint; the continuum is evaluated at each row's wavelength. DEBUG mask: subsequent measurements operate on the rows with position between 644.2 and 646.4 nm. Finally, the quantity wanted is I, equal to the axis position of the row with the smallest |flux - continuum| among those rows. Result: 644.30 nm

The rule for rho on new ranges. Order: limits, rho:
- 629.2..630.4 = 481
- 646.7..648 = 528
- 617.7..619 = 507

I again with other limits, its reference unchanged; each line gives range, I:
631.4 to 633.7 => 632.30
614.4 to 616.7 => 616.05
